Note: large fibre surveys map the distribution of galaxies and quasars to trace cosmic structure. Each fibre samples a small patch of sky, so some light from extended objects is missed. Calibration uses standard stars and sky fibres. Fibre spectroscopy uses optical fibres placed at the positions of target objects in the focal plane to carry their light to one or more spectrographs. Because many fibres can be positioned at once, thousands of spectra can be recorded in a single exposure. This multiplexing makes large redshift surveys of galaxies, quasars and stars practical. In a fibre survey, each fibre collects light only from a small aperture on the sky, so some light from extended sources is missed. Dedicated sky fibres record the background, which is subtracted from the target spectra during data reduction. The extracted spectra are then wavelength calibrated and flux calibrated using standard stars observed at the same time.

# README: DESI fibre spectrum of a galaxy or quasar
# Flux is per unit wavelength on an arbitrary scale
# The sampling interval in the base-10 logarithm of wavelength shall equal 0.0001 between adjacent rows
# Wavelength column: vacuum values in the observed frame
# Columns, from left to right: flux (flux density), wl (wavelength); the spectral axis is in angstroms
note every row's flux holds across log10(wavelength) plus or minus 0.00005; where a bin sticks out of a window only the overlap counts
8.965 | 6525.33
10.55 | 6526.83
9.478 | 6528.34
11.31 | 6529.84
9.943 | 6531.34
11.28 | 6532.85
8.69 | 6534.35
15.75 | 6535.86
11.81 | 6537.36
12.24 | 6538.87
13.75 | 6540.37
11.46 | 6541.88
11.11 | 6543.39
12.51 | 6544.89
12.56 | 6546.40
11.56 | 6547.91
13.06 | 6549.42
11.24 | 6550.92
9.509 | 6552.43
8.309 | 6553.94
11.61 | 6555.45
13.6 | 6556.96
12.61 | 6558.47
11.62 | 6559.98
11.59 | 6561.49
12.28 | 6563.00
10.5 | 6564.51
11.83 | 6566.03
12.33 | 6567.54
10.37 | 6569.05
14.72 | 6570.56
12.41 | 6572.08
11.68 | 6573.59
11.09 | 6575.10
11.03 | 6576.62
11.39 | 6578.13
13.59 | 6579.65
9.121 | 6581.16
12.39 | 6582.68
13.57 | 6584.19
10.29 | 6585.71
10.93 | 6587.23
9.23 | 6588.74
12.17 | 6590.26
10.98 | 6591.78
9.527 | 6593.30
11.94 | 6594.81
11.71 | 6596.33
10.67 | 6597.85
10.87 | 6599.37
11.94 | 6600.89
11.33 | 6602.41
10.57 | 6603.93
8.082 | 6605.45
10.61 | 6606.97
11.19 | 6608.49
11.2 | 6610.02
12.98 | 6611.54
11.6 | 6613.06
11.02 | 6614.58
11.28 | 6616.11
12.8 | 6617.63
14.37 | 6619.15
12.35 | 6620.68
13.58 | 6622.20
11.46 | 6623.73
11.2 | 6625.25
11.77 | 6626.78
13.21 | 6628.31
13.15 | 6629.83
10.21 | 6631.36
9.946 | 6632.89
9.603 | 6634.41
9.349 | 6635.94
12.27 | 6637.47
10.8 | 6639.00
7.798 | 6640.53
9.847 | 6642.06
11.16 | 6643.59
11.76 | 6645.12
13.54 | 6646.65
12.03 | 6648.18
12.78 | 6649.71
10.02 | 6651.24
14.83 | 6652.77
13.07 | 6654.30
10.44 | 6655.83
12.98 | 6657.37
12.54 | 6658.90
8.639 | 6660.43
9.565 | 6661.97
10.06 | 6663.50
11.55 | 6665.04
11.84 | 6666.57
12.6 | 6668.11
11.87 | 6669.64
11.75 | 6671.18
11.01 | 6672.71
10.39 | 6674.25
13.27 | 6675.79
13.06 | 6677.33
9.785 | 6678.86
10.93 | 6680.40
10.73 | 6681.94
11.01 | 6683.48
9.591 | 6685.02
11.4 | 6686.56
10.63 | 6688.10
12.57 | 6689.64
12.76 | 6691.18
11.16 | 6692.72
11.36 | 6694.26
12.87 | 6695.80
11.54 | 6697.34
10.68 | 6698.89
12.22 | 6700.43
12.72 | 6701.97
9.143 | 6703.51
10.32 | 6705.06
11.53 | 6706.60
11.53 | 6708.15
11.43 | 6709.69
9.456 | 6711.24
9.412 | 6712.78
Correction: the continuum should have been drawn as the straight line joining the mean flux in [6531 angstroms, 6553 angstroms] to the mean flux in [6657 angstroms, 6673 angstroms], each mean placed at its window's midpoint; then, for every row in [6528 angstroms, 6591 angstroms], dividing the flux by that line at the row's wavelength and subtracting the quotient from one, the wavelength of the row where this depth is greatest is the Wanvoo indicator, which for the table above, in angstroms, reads 6553.94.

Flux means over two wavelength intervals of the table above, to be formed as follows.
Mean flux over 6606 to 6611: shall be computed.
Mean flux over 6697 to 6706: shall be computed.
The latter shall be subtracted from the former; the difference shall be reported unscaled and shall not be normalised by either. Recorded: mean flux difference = -0.1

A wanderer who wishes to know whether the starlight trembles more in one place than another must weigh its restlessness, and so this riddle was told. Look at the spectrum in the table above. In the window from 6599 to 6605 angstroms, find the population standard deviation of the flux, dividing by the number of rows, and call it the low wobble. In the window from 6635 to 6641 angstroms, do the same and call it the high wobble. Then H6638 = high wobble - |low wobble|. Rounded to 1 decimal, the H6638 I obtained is 1.1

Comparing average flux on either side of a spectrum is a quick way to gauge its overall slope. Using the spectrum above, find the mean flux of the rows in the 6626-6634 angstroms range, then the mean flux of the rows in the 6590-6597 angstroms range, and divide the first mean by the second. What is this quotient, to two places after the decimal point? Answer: 1.03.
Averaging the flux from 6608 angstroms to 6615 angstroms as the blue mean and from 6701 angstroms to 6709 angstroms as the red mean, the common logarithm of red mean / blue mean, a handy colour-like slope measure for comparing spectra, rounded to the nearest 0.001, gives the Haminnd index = -0.021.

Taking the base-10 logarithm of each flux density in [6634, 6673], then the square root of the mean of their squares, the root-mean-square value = 1.05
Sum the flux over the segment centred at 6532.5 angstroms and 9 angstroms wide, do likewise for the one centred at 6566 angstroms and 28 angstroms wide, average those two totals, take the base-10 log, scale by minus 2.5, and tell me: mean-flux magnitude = -5.4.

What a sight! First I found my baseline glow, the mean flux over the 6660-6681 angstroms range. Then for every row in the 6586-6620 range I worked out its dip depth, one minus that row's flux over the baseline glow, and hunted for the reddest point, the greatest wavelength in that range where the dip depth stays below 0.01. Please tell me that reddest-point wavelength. 6619.15 angstroms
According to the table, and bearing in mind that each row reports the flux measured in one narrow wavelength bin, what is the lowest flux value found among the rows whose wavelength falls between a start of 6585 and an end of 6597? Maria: 9.23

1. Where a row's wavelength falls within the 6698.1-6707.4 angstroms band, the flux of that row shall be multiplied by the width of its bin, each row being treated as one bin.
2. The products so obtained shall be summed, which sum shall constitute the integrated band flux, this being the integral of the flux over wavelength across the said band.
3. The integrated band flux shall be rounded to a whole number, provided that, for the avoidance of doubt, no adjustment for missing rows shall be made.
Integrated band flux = 103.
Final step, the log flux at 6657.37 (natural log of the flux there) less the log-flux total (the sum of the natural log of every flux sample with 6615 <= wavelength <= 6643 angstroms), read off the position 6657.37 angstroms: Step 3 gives -41.0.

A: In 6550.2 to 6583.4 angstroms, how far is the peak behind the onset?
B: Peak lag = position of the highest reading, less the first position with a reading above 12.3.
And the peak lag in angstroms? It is 13.6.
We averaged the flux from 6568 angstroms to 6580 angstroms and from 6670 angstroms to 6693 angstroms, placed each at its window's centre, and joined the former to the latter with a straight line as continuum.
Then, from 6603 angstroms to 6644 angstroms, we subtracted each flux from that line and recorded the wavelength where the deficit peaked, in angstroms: 6640.53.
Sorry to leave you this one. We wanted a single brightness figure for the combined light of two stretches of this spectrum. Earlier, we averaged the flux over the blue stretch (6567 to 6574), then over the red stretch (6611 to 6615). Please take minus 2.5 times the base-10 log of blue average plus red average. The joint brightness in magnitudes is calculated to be -3.46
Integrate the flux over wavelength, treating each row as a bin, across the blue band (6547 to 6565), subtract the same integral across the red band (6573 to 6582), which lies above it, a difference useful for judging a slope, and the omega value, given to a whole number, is 105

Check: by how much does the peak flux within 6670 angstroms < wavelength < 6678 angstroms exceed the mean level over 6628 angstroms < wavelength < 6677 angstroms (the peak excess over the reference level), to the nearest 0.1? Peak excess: 1.9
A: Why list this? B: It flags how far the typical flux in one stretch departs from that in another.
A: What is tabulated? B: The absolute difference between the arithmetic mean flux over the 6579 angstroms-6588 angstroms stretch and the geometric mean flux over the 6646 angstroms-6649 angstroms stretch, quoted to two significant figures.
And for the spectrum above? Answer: 1.1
